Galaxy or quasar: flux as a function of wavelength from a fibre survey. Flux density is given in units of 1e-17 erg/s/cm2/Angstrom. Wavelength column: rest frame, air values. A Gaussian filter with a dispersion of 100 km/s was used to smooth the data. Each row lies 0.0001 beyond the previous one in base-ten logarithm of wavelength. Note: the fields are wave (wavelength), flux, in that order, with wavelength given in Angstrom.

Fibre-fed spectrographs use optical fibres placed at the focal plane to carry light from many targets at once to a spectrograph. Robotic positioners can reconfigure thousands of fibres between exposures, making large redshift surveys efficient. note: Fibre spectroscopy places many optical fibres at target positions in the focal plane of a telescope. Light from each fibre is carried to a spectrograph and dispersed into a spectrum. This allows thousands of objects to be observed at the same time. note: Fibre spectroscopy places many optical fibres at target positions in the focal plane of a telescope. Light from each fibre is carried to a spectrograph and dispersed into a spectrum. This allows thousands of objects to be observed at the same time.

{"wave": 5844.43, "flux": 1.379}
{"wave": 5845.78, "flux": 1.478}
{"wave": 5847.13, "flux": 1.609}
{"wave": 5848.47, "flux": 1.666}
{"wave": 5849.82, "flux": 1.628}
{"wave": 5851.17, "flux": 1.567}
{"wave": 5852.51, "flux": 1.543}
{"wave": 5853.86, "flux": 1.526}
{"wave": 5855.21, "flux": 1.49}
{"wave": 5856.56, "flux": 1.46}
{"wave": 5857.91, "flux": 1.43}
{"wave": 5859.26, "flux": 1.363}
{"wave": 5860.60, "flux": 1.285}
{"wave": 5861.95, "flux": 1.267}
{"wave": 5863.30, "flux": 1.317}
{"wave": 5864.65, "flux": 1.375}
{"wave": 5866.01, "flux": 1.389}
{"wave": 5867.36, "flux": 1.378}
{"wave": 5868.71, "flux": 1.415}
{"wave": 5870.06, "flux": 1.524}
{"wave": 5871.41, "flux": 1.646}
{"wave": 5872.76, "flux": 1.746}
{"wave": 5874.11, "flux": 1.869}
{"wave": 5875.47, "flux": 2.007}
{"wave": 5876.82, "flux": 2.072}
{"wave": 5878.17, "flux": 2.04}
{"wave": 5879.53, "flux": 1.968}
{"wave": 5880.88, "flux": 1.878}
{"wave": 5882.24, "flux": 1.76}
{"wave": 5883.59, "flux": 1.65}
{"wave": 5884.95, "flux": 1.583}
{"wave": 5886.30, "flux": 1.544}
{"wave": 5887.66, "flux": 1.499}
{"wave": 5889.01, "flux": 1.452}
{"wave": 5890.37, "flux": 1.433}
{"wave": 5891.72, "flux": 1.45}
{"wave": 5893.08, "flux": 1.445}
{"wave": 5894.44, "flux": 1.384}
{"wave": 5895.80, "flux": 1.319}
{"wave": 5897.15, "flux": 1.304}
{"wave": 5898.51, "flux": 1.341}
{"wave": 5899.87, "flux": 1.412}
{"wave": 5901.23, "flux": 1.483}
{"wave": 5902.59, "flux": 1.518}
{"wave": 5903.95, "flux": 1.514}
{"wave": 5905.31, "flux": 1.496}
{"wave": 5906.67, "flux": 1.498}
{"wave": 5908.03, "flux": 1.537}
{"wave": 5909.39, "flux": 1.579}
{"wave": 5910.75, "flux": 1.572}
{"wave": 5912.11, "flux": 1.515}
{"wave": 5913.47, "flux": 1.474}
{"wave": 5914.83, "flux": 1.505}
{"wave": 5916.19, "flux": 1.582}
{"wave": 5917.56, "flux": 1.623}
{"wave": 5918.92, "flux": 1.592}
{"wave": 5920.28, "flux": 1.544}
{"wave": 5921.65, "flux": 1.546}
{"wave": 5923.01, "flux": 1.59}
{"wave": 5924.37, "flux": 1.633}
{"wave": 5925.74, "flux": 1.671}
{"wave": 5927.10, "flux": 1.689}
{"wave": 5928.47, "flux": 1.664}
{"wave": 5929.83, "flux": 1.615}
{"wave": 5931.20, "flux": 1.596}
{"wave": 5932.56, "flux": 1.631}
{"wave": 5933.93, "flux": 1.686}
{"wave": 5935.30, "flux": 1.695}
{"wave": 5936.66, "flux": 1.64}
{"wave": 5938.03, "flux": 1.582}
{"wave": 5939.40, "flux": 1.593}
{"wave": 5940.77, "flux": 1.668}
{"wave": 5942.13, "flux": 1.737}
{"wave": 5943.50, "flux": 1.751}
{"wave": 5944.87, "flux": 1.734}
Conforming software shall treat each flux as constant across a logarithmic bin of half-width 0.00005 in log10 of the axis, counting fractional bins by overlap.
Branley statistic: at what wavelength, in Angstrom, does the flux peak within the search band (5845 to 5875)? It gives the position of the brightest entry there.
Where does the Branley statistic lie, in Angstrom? 5874.11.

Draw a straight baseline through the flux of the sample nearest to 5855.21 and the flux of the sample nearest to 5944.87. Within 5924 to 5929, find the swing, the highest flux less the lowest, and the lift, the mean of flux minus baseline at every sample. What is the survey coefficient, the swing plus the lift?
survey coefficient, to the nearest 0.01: 0.04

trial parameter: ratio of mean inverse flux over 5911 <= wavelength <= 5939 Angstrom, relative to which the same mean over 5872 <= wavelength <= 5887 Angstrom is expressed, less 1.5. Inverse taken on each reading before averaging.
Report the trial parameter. -0.616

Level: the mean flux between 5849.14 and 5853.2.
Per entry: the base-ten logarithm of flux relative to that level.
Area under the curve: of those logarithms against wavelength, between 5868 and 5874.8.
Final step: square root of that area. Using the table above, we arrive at 0.31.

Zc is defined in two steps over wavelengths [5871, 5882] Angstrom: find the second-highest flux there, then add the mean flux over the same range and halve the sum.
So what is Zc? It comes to 1.97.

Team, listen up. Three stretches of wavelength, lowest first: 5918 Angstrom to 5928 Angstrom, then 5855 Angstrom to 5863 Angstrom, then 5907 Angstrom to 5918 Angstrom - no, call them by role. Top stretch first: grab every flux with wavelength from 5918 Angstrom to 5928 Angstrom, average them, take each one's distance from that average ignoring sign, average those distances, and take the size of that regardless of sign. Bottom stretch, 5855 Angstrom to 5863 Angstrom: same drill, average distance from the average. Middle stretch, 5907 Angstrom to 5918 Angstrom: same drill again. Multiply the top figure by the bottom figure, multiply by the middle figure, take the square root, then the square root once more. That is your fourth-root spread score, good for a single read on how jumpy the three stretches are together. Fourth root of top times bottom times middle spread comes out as 0.11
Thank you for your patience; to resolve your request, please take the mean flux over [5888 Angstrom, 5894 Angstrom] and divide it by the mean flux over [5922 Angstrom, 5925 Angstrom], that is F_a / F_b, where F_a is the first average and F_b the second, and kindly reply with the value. 0.90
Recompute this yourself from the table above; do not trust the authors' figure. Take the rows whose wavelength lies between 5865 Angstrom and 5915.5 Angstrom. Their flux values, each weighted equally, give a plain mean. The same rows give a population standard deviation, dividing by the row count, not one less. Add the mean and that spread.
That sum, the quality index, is 1.8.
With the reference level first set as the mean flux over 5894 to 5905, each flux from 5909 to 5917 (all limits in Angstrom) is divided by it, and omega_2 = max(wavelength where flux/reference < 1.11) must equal 5914.83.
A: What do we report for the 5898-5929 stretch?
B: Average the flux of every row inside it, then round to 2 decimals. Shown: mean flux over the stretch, 1.55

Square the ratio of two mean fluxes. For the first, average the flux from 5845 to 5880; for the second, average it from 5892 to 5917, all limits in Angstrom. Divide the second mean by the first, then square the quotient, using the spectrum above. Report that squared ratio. 0.87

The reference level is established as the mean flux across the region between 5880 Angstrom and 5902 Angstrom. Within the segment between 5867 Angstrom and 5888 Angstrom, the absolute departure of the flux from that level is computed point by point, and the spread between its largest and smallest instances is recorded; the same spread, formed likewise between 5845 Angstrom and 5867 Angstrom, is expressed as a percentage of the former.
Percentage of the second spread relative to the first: 39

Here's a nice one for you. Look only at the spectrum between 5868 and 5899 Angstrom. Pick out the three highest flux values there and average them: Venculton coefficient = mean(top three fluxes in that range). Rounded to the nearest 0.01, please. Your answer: 2.04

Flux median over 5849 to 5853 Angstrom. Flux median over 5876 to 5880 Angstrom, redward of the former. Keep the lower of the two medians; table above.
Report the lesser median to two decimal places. 1.57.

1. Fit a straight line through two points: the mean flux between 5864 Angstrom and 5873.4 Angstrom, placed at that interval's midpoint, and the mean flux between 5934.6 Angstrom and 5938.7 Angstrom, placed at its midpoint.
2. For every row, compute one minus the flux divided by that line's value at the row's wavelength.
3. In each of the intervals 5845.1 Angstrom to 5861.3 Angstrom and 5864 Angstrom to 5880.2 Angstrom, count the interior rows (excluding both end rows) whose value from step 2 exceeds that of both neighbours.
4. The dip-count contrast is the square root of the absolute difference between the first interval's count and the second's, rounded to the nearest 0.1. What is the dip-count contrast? 1.0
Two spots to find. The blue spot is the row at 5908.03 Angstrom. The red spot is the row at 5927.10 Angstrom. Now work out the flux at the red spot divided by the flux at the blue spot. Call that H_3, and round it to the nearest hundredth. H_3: 1.10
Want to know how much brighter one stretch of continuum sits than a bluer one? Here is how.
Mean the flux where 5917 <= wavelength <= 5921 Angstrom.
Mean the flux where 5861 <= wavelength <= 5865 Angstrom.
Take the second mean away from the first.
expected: 0.27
